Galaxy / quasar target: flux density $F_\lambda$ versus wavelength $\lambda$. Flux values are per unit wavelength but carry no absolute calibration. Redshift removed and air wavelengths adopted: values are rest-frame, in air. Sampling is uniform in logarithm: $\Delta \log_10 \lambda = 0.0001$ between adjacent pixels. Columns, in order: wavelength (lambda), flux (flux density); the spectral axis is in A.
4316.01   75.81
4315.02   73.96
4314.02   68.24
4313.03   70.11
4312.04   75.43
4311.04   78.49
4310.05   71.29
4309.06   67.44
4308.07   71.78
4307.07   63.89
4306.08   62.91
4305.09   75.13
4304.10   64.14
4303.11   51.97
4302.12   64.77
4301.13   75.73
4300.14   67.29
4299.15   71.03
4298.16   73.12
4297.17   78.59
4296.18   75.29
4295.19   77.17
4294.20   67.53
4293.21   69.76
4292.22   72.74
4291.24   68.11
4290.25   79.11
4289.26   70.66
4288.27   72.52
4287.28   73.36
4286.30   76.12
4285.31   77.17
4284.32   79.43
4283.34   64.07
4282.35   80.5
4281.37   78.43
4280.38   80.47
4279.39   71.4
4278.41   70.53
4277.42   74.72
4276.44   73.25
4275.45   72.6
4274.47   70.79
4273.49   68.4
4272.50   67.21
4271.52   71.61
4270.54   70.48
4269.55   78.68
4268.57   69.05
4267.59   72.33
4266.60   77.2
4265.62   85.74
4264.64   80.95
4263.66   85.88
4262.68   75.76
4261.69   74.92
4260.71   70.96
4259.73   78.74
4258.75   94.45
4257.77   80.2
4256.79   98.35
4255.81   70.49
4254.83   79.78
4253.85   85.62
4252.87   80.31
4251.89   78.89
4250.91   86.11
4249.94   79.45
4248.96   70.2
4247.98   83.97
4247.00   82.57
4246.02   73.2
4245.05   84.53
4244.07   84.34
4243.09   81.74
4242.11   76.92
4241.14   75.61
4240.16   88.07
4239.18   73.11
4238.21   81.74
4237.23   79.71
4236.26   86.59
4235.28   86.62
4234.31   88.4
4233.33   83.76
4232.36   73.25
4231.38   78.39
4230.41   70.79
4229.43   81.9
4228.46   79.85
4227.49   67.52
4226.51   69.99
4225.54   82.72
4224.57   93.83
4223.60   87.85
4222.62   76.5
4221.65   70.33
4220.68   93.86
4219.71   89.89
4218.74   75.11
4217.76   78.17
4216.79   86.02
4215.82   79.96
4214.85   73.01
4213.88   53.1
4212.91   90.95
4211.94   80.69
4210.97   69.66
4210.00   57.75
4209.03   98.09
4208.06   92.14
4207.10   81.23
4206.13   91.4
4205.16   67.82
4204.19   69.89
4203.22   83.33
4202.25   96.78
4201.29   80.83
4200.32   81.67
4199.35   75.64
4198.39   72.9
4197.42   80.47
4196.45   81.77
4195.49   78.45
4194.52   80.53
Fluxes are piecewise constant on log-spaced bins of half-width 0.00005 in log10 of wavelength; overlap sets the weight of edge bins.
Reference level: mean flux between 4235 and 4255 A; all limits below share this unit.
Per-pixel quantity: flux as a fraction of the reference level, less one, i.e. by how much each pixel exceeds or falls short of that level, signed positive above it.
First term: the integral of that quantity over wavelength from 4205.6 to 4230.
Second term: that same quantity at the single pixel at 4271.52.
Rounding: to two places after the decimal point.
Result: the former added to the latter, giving -0.37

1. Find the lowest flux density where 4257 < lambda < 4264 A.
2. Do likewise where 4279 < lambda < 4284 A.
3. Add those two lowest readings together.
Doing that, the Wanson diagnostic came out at 135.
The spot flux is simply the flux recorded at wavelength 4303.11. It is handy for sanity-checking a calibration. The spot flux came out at 51.97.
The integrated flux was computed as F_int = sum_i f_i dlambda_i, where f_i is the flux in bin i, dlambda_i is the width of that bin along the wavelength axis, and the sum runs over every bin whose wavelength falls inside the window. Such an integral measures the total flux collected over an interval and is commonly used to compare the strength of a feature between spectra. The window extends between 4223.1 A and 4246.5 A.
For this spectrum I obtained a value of 1882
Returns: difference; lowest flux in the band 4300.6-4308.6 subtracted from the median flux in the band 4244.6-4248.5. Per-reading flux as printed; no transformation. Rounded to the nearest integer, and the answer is 31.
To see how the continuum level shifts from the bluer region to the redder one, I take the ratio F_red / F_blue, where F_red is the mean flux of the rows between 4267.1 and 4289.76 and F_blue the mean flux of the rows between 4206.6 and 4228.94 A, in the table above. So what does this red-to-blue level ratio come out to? 0.92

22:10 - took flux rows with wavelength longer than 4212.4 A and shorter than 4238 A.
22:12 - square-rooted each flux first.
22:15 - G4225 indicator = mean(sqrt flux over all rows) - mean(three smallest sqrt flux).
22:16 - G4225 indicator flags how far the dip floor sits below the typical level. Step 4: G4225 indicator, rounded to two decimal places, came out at 0.97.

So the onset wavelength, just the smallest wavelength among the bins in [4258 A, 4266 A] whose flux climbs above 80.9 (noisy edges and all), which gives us 4258.75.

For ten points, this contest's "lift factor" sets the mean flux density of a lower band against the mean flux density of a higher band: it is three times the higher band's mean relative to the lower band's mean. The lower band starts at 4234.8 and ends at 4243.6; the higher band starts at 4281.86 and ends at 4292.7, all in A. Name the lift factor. 2.74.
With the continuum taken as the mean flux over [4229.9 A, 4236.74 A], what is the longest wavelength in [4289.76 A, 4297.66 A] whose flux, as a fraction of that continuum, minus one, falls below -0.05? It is 4296.18 A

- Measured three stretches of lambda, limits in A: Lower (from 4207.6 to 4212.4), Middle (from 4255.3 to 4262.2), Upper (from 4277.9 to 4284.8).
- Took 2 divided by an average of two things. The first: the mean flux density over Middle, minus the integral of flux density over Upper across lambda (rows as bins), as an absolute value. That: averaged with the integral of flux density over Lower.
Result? 0.0049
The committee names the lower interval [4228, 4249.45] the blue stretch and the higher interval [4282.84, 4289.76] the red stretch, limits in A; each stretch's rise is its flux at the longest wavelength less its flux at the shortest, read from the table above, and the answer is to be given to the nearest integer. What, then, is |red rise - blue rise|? 16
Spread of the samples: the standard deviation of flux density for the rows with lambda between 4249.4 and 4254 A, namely 3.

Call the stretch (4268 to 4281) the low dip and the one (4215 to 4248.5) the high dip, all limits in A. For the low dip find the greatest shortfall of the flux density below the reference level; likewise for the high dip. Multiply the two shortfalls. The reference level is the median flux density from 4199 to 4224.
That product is 179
